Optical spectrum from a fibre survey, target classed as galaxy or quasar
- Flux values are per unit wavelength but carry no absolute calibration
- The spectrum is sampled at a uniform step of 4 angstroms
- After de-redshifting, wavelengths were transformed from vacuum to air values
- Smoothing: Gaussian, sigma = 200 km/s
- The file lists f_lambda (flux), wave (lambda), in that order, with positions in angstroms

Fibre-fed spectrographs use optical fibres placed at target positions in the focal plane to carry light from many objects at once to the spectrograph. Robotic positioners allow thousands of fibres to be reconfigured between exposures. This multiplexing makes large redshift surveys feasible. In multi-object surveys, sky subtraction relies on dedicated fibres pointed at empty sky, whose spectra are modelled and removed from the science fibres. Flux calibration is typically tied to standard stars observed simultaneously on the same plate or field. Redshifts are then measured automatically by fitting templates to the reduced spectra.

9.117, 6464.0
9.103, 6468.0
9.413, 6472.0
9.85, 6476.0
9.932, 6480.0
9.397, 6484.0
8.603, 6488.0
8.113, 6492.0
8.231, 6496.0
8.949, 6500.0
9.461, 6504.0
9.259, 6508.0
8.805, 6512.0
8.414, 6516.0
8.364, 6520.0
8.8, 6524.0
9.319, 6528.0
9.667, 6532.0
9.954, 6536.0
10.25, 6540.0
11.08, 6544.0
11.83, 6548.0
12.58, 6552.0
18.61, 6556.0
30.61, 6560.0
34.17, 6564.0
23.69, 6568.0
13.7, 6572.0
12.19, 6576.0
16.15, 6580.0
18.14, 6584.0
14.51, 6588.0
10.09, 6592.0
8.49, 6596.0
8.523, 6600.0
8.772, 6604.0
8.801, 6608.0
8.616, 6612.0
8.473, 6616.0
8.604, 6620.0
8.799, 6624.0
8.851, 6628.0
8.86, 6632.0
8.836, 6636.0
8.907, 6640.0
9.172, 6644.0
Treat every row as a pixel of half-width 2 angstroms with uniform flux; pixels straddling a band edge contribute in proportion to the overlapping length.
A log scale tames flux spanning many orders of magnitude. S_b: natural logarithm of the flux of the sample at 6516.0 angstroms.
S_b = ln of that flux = 2.13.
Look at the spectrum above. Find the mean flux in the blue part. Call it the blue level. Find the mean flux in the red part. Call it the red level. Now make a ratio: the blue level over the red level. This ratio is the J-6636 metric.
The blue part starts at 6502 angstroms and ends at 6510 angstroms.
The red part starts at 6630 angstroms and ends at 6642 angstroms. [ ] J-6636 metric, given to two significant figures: 1.1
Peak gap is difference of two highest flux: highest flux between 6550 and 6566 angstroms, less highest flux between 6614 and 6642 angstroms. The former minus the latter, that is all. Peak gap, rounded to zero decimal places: 25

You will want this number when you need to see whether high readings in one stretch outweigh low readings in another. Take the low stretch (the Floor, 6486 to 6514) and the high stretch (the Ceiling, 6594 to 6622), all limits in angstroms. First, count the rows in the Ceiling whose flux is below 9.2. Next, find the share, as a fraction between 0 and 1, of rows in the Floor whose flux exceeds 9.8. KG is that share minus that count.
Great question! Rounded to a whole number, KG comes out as -7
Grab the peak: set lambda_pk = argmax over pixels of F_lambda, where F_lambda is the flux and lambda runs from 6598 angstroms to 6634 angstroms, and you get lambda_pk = 6632.0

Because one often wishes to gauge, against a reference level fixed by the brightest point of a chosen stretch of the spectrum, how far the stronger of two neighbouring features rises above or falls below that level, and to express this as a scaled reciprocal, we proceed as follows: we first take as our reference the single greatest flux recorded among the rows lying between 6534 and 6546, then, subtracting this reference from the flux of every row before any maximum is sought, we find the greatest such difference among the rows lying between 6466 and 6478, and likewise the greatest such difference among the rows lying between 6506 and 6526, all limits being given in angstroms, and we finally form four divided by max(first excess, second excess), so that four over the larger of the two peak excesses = -3.3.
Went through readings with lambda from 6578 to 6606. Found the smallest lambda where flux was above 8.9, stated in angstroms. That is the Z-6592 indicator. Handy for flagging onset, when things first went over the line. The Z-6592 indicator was 6580.0 angstroms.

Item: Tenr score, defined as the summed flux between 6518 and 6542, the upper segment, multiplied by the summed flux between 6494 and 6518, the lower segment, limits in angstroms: 2993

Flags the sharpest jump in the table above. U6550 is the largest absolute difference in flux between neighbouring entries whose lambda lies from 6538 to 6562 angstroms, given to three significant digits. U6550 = 12.0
